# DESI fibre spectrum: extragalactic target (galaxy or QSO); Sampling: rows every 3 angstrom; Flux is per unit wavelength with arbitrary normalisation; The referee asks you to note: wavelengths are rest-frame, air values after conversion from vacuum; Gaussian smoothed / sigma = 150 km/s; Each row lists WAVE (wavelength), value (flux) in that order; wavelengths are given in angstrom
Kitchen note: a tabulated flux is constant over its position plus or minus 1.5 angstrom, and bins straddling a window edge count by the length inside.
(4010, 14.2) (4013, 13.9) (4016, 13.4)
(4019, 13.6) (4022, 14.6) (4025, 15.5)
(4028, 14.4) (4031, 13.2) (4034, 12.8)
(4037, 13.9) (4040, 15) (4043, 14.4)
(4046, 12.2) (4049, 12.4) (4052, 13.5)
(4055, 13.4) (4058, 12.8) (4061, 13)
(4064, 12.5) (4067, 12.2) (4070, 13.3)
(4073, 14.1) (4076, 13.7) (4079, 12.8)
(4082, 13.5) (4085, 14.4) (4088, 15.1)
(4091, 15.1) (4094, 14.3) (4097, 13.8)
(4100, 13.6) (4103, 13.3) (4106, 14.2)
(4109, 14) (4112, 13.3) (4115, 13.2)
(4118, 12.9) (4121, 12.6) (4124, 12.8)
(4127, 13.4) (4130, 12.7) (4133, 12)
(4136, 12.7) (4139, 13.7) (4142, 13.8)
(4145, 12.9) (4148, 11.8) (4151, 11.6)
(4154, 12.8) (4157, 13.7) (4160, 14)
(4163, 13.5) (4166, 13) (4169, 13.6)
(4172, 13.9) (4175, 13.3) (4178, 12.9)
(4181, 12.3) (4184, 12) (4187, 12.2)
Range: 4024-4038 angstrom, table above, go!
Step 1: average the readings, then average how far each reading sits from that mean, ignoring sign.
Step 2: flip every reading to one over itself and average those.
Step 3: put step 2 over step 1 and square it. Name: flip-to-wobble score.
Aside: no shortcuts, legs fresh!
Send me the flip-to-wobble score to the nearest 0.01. 0.01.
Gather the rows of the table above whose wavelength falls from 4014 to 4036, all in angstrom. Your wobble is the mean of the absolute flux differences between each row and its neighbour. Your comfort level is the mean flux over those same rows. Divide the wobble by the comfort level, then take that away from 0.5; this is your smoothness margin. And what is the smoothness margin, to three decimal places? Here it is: 0.443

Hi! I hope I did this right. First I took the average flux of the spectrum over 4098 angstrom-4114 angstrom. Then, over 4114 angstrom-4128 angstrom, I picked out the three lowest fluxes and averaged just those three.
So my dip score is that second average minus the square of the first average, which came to -174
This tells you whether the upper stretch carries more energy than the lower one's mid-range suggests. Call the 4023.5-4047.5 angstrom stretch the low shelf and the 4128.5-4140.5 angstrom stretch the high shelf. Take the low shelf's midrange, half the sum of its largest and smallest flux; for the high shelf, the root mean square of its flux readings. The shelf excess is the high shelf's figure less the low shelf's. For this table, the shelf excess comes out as -1.1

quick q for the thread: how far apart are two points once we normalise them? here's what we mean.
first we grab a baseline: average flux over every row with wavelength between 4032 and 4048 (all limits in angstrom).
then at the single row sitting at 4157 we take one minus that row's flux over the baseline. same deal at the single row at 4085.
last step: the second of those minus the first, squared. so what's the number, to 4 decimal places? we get 0.0026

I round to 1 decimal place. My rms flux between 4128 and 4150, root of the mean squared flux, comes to 12.8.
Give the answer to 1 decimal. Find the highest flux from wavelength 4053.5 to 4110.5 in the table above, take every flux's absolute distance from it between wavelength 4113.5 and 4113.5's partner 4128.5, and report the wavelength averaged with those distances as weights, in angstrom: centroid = 4120.9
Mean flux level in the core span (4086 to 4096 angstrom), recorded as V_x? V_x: 14.8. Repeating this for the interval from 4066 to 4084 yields 13.3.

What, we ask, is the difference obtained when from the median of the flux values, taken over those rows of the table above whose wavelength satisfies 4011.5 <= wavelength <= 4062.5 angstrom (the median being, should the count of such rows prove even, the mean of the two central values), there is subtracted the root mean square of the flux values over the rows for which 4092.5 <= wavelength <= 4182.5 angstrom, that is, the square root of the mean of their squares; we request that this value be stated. 0.30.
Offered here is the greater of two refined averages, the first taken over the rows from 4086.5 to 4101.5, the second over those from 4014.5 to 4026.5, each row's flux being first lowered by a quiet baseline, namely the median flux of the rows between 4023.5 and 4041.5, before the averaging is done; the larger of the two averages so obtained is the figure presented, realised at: 0.2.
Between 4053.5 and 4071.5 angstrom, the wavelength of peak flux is 4055 angstrom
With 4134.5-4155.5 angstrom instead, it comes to 4142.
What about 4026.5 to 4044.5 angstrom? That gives 4040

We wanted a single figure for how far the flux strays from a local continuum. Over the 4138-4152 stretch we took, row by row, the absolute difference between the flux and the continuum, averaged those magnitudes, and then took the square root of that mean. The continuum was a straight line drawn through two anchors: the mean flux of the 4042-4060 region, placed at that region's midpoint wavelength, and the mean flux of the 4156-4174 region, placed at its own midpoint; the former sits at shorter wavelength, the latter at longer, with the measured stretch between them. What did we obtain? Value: 0.98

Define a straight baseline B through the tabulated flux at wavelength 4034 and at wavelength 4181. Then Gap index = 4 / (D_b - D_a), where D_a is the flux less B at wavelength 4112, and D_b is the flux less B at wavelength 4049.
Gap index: -3.6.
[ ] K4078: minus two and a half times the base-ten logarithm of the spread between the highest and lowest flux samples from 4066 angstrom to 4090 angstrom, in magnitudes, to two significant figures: -1.2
